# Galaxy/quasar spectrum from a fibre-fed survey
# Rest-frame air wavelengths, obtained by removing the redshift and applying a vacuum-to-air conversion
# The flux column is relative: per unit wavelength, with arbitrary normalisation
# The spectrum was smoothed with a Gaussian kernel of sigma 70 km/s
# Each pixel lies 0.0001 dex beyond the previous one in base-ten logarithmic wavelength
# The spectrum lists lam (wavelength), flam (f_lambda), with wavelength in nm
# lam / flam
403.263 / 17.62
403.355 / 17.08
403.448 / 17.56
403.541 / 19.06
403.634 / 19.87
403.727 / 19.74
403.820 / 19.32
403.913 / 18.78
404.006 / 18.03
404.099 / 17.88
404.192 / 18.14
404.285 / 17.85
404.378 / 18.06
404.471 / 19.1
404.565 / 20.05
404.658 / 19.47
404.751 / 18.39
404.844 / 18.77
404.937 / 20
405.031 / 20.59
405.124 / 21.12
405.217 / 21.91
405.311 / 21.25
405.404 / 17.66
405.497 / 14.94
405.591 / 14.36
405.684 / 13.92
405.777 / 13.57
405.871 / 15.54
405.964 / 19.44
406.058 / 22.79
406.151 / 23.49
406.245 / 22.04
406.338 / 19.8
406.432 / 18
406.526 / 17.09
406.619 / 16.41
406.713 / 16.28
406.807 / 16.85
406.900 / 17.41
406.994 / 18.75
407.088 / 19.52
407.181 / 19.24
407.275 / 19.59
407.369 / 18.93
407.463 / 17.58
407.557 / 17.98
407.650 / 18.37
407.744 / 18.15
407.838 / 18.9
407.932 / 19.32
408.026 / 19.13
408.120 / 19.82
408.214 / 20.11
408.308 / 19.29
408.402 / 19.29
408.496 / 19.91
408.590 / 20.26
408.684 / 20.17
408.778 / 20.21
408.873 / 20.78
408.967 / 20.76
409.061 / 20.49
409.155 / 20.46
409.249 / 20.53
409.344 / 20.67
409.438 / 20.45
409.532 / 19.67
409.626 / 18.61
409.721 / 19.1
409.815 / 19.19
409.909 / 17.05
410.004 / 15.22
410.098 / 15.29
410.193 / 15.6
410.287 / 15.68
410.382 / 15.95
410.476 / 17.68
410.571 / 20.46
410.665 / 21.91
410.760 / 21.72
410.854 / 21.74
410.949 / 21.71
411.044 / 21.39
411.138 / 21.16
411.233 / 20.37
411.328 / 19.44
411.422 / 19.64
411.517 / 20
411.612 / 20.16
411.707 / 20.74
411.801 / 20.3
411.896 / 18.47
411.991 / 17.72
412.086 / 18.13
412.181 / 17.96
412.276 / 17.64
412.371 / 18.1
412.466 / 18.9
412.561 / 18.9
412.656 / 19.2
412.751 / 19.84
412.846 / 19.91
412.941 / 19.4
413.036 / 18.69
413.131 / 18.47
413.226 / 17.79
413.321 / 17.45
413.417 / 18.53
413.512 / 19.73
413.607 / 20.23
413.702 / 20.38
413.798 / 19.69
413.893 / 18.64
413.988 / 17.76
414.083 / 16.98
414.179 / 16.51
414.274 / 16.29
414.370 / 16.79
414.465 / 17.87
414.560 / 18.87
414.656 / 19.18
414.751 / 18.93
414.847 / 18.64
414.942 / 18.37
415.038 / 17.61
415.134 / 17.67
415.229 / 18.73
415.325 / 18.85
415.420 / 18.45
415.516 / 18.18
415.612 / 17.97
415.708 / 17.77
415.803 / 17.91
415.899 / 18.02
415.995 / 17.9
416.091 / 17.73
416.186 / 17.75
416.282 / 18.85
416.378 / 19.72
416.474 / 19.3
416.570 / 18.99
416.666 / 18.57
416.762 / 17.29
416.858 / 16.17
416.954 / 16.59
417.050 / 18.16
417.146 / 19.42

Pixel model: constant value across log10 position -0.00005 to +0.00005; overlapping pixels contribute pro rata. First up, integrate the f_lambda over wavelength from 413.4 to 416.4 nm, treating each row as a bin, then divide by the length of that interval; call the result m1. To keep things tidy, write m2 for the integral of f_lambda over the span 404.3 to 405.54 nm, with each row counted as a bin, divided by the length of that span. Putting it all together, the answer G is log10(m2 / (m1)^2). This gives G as -1.240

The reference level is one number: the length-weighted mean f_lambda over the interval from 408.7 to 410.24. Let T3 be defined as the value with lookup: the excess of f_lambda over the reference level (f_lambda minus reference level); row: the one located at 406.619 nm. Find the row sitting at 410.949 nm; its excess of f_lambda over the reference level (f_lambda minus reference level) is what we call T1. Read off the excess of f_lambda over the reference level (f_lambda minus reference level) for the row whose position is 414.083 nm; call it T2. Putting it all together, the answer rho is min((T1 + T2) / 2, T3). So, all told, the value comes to -2.6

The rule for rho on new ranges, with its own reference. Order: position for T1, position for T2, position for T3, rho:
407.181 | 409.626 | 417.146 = -0.1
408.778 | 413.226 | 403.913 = -0.2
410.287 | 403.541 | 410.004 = -3.8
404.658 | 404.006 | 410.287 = -3.3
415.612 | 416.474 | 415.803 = -1.1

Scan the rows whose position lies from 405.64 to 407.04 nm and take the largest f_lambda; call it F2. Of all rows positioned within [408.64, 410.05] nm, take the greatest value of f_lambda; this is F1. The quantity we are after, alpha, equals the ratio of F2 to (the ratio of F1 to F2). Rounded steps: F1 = 20.78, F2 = 23.49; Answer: 27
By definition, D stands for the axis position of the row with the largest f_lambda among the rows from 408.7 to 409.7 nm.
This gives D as 408.873 nm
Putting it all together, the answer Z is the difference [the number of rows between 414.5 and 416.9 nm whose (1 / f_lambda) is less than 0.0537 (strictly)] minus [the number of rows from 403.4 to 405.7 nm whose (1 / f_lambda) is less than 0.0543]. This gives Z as -4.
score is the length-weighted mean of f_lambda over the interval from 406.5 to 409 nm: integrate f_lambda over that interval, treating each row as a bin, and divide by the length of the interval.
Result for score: 18.9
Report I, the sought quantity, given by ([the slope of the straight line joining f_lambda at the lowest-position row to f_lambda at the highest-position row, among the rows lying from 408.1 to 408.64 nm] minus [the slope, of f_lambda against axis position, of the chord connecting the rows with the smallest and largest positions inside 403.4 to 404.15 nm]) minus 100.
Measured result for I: -100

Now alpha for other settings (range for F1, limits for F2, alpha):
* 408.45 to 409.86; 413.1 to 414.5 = 20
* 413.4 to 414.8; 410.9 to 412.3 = 23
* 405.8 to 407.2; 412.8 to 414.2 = 18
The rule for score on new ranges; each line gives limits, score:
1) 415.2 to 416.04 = 18.2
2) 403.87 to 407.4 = 18.6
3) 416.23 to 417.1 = 18.2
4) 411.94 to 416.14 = 18.4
